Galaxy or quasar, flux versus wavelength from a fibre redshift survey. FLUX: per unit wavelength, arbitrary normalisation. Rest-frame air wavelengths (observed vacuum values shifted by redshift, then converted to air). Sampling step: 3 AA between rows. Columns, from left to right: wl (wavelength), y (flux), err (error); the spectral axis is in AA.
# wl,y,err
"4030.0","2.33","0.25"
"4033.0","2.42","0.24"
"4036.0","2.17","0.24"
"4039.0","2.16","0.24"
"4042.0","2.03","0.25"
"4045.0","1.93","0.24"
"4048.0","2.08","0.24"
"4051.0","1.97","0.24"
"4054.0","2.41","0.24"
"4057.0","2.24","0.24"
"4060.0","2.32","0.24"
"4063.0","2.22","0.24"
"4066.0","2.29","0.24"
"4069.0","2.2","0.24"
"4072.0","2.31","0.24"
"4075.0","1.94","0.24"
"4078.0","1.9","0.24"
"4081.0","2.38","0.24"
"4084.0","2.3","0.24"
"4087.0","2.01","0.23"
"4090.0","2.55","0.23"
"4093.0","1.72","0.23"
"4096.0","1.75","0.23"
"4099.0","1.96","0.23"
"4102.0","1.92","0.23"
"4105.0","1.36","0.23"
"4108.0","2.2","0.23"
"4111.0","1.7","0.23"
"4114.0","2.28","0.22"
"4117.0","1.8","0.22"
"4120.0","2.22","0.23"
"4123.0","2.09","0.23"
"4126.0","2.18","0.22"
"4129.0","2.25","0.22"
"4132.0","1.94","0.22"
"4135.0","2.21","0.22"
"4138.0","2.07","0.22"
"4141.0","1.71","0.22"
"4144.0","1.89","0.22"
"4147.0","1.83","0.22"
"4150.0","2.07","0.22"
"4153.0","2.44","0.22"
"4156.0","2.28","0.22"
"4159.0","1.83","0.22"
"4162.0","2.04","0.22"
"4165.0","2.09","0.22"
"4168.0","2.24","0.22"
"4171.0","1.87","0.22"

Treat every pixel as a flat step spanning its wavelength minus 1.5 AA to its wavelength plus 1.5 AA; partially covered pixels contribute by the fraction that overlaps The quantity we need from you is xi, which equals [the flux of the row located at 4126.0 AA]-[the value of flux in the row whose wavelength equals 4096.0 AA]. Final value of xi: 0.4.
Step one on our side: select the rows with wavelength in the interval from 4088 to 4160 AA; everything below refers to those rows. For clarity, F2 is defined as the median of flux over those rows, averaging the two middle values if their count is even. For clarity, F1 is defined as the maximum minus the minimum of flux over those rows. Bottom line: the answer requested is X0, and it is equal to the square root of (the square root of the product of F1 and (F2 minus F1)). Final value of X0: 1.00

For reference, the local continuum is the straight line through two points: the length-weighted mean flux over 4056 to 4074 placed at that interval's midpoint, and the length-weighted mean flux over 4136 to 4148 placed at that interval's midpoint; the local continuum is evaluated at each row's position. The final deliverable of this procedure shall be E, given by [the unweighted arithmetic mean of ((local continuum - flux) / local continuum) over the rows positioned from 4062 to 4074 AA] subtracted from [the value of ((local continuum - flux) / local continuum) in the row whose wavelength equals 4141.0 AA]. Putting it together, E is 0.10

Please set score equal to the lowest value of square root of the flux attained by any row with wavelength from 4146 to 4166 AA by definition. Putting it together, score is 1.35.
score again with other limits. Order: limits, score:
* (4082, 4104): 1.31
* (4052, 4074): 1.48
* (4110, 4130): 1.30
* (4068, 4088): 1.38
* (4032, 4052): 1.39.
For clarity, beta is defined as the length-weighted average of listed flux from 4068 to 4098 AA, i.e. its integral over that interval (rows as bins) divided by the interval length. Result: 2.10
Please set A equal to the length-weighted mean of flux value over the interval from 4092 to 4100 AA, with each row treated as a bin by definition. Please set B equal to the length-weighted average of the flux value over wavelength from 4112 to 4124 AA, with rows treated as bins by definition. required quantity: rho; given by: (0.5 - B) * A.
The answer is -2.86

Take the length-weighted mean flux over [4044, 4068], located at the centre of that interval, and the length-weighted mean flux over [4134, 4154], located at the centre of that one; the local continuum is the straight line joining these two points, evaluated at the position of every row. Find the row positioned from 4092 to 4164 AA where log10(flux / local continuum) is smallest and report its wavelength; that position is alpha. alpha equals 4105.0 AA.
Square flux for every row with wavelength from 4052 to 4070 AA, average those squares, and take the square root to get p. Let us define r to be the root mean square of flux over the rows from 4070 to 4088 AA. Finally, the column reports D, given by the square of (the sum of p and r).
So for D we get 19.6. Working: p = 2.28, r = 2.15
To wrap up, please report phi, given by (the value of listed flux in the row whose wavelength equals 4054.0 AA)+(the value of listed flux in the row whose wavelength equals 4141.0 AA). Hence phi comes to 4.12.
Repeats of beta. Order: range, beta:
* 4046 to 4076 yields 2.20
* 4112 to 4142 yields 2.07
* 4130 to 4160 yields 2.03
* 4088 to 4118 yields 1.93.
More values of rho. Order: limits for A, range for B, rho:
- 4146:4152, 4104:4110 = -2.62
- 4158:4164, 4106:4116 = -2.96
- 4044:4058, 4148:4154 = -3.63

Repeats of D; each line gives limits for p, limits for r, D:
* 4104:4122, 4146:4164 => 16.4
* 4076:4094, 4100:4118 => 16.5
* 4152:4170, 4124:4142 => 17.9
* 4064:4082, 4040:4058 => 18.4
